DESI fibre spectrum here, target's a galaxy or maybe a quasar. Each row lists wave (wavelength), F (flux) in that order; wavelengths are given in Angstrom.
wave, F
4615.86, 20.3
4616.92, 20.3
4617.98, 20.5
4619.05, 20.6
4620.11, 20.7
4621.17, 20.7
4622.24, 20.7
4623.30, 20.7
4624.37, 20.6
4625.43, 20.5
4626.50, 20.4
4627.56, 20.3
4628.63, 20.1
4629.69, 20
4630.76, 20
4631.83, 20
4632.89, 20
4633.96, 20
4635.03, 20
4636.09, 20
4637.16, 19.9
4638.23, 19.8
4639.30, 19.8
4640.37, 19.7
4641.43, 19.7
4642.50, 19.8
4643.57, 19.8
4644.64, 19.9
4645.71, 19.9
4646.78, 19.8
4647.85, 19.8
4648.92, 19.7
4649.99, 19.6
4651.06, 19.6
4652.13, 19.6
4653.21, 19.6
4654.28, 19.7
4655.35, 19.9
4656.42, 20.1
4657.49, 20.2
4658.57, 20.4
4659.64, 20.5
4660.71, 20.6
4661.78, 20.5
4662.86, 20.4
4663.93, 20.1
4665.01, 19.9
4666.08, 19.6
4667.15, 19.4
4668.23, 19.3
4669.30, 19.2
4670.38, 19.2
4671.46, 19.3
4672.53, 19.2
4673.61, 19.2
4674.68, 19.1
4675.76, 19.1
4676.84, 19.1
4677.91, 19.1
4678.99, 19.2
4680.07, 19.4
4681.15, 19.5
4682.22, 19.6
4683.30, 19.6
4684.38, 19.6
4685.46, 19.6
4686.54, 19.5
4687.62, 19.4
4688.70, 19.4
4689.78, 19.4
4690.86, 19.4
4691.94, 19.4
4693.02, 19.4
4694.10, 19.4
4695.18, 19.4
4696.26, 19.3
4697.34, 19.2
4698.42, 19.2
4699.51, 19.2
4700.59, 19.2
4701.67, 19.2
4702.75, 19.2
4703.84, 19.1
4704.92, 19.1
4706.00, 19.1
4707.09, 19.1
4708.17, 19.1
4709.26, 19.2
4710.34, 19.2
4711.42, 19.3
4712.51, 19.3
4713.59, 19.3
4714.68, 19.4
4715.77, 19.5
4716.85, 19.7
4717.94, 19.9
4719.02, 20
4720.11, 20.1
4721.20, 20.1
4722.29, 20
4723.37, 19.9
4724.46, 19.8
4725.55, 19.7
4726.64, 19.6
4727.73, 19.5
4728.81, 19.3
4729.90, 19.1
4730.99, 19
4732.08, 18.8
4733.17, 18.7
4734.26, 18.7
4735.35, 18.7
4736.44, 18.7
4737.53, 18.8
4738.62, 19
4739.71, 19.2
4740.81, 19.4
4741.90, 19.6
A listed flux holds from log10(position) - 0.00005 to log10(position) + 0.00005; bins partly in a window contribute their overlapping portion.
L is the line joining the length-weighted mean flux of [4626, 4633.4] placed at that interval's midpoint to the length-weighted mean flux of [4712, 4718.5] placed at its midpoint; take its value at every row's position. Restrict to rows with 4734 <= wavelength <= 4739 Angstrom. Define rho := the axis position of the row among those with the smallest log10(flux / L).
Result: 4734.26 Angstrom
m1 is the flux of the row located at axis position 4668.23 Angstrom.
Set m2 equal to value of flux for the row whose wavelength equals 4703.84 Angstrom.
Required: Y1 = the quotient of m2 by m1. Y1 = 0.99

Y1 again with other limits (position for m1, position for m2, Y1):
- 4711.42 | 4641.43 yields 1.02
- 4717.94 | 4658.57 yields 1.03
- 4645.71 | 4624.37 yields 1.04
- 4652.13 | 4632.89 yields 1.02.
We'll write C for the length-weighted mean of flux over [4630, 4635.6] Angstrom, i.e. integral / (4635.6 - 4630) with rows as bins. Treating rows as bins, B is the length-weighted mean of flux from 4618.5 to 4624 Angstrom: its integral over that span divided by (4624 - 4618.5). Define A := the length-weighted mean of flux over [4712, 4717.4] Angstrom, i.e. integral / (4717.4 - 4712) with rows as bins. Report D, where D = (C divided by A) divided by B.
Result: 0.050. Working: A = 19.4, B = 20.7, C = 20.0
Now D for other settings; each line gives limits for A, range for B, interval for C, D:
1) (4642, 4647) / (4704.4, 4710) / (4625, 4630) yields 0.053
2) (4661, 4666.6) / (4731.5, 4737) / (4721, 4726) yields 0.053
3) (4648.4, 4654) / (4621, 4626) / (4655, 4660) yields 0.050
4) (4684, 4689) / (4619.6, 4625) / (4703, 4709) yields 0.047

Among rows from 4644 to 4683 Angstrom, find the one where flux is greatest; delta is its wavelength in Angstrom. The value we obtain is 4660.71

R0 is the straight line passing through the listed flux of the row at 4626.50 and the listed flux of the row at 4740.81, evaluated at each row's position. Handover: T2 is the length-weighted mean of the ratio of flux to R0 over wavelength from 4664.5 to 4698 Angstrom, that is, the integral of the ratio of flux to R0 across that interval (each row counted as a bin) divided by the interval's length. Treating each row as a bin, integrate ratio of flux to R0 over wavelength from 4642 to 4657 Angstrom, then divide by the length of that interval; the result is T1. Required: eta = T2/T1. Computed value 0.99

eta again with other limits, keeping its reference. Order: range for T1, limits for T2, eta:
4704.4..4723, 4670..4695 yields 0.98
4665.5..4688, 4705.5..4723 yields 1.03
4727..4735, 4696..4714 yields 1.00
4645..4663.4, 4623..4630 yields 1.01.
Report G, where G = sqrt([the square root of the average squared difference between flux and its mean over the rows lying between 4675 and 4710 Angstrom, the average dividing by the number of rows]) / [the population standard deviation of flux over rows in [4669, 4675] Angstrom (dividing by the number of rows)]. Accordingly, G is 7.2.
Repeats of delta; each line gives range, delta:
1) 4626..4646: 4626.50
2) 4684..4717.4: 4716.85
